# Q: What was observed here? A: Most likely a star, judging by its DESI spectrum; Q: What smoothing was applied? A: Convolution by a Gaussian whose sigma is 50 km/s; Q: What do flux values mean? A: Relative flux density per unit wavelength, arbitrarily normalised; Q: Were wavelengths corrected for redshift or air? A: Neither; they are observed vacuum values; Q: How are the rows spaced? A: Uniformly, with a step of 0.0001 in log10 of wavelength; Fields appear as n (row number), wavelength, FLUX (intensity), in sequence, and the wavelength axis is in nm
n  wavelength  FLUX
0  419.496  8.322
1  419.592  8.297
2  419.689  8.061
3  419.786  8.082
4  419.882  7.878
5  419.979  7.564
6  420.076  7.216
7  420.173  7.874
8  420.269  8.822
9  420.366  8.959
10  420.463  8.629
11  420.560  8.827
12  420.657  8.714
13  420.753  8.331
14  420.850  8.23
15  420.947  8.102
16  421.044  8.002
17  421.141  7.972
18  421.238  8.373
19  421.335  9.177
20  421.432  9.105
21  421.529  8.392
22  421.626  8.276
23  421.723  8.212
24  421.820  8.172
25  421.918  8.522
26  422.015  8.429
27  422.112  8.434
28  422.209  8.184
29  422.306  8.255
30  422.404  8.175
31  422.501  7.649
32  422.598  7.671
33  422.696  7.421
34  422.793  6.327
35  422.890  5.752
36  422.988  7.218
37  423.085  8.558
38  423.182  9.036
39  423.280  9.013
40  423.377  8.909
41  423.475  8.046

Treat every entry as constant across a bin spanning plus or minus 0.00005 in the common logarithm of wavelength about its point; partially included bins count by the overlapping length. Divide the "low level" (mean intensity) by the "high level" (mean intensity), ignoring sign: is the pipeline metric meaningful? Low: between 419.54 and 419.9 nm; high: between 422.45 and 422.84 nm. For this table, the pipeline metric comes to 1.11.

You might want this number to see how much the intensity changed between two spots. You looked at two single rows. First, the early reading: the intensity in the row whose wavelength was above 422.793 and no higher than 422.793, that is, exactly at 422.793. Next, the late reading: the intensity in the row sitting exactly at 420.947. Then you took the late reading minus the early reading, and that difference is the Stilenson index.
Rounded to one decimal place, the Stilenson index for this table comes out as 1.8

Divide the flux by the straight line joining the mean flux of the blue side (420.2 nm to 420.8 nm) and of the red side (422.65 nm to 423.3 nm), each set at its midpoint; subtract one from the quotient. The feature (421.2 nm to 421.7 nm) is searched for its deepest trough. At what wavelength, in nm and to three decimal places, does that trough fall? 421.238 nm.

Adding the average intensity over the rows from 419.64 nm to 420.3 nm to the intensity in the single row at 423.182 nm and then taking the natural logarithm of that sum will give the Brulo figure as 2.83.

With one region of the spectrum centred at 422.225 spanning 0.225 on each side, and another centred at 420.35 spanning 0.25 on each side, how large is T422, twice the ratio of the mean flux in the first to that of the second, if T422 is 1.9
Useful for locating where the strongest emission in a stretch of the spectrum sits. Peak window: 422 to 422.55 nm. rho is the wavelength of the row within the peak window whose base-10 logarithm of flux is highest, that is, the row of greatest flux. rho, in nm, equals 422.112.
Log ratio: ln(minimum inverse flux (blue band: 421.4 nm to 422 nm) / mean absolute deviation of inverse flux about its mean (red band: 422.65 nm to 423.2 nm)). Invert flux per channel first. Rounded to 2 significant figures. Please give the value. 1.8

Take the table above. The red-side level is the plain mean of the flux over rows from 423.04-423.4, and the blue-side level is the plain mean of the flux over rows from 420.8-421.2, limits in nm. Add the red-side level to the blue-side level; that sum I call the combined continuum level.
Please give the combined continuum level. 17.0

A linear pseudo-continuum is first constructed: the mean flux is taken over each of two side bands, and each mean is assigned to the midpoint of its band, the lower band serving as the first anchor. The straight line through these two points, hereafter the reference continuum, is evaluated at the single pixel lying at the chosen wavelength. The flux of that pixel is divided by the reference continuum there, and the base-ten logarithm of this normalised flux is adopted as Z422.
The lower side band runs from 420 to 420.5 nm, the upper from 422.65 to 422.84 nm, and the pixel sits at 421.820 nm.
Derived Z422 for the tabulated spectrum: 0.04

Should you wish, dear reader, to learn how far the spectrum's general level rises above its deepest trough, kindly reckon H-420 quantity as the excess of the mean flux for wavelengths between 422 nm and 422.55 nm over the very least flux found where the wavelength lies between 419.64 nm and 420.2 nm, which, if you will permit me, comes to 1.0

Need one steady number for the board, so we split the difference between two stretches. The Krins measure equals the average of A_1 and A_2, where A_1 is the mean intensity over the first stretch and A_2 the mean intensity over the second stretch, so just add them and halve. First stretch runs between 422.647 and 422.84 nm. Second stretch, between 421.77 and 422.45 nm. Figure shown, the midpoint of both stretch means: 7.6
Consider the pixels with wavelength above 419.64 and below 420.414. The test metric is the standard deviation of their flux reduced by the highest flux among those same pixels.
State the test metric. -8.4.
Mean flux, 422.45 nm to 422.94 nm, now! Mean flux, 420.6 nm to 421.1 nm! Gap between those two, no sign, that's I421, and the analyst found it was 1.3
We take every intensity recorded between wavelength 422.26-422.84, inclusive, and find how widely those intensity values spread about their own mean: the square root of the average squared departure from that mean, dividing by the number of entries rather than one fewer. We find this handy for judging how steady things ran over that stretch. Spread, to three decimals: 0.635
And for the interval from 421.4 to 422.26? 0.271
